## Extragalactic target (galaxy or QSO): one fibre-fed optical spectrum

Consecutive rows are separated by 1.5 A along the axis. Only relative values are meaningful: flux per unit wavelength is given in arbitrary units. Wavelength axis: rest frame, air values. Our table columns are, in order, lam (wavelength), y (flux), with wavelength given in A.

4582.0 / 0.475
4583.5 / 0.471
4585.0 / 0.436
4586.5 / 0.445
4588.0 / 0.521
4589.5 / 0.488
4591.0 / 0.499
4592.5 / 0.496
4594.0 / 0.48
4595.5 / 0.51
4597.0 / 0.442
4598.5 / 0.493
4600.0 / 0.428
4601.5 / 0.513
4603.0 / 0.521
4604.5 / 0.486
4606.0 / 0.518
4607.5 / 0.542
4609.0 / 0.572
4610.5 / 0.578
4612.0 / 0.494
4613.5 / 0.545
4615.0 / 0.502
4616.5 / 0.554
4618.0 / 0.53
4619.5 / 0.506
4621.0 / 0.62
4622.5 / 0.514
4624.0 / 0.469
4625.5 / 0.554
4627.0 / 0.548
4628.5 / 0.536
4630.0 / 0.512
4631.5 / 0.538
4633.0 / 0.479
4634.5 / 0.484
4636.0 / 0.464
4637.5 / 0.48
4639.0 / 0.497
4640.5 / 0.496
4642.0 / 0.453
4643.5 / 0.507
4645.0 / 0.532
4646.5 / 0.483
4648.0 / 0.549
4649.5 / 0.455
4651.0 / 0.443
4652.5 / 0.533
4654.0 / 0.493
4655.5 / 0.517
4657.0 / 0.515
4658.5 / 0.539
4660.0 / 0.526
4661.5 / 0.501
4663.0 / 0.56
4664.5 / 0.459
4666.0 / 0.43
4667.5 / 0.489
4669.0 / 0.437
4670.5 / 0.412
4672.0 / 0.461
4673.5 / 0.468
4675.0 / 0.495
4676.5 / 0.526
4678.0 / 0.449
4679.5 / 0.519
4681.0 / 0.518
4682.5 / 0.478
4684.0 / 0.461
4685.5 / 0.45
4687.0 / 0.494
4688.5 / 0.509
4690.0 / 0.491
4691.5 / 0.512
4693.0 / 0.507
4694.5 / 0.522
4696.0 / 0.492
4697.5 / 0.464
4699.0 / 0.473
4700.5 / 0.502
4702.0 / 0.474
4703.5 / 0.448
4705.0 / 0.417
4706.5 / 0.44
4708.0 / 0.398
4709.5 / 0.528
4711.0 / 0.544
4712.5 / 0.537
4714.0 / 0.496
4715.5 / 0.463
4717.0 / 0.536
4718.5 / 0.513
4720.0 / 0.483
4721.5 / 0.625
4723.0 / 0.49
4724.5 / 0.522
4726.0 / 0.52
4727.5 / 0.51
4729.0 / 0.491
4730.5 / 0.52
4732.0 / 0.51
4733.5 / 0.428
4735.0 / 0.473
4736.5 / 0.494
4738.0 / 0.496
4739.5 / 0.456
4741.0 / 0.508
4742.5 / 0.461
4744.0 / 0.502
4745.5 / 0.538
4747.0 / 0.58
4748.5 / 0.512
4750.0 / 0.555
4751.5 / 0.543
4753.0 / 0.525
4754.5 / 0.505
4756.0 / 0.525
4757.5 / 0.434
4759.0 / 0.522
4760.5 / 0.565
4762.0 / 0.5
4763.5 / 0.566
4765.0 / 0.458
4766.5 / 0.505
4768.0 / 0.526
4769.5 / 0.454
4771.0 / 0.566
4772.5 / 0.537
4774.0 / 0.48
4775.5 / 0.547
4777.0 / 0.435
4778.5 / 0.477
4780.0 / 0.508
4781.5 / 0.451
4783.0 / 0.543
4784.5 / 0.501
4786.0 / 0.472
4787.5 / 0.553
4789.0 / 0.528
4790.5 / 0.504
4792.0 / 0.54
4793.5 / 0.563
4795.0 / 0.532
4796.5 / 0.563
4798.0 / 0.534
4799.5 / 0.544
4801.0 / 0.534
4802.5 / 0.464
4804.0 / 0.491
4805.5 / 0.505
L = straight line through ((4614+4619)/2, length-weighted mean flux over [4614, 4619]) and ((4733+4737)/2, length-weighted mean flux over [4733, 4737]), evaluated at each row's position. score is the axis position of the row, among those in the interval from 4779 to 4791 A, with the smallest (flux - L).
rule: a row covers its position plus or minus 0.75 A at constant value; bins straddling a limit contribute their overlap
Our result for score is 4781.5 A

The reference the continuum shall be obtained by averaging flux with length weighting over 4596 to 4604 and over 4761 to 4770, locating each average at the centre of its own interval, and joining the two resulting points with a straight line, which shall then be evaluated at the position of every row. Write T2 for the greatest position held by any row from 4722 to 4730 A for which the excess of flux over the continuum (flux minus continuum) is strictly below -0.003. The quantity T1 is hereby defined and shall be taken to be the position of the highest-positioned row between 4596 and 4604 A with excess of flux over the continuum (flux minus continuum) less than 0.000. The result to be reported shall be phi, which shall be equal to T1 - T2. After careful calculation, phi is -129.0 A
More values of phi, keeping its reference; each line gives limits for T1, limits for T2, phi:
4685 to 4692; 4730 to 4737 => -46.5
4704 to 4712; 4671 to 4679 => 30.0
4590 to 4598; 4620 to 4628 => -27.0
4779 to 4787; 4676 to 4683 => 103.5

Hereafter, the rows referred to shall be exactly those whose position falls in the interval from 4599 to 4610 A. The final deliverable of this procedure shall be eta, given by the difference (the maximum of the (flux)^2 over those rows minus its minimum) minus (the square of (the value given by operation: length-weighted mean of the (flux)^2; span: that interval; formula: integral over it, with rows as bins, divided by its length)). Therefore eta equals 0.074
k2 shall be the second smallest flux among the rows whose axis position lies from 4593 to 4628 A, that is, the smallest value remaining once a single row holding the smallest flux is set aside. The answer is 0.442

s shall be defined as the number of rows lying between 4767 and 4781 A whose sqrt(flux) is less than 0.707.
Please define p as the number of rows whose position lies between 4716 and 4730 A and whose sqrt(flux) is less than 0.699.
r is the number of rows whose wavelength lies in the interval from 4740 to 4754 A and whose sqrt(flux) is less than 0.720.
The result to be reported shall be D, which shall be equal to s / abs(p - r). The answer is 1.3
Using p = 1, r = 4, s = 4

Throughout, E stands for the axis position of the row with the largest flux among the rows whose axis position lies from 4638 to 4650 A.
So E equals 4648.0 A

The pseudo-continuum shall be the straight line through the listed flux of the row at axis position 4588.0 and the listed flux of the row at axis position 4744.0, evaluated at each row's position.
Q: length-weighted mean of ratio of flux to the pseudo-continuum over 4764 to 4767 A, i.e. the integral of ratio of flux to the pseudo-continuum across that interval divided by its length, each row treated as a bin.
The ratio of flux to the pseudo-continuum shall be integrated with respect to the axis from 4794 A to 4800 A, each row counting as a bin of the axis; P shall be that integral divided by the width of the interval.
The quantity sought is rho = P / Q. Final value 1.13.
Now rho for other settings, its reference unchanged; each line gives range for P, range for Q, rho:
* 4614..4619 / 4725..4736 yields 1.04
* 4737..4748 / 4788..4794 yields 0.94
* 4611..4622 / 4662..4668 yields 1.09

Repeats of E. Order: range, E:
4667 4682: 4676.5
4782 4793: 4787.5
